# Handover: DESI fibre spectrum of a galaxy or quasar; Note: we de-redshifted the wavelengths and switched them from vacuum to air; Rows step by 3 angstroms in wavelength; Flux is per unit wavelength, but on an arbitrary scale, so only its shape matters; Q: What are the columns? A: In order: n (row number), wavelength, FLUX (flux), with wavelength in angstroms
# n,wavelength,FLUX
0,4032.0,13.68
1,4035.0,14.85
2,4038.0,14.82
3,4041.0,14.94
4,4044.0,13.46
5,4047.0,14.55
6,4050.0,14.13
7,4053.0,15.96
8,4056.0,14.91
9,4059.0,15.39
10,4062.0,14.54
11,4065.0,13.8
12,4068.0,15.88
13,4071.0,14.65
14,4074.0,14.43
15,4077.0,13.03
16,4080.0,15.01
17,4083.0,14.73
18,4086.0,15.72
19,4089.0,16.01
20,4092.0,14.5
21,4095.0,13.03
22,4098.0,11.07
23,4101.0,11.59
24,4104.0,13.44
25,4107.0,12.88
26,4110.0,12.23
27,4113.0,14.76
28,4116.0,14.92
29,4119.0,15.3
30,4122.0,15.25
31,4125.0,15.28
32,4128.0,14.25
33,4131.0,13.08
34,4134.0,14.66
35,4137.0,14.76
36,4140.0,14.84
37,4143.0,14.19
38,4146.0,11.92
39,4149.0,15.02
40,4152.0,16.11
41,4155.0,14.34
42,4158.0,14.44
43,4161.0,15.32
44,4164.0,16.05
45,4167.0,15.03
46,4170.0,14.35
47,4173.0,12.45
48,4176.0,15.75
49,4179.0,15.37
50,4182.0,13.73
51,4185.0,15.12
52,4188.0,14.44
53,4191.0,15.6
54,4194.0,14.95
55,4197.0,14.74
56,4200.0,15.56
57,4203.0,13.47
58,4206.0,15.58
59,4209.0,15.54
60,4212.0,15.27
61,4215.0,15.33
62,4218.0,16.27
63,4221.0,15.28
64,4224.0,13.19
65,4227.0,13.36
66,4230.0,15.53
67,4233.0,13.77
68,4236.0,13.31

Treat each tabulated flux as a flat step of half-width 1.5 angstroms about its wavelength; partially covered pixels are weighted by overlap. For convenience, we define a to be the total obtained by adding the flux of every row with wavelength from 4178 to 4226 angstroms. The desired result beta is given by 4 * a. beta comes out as 958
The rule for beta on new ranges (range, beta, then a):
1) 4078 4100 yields 400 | 100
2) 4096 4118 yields 364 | 91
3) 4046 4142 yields 1834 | 459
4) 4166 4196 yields 587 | 147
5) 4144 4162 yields 349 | 87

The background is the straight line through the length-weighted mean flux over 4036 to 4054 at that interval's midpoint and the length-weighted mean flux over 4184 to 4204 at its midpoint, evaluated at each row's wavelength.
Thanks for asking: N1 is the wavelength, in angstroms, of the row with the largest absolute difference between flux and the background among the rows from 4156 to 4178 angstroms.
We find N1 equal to 4173.0 angstroms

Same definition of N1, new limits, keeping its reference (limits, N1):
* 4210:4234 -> 4224.0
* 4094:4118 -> 4098.0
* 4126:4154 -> 4146.0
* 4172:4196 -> 4173.0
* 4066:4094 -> 4077.0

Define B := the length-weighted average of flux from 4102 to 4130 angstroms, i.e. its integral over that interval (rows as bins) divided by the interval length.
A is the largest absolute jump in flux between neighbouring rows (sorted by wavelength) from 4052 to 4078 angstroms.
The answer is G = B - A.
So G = 12.1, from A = 2.08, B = 14.2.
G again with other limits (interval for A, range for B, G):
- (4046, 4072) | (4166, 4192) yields 12.5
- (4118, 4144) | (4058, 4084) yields 13.0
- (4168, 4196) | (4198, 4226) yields 11.7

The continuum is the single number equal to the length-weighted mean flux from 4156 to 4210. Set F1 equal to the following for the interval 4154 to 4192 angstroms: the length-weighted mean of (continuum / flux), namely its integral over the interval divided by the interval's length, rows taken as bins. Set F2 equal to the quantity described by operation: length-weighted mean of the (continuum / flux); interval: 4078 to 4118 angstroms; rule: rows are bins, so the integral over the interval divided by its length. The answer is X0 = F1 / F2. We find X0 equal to 0.93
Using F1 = 1.01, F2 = 1.09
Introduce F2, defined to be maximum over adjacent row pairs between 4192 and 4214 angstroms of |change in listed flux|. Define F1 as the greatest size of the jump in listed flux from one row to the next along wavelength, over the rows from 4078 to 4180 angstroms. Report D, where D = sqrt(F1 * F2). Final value 2.6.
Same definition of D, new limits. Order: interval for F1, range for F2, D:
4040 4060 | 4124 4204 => 2.5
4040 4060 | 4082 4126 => 2.2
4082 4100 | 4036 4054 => 1.9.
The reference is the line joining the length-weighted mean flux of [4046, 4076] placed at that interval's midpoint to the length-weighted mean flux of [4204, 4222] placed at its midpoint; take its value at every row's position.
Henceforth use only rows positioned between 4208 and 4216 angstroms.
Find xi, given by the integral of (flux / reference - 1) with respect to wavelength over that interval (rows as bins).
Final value -0.1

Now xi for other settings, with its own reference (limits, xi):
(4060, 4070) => 0.0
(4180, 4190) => -0.5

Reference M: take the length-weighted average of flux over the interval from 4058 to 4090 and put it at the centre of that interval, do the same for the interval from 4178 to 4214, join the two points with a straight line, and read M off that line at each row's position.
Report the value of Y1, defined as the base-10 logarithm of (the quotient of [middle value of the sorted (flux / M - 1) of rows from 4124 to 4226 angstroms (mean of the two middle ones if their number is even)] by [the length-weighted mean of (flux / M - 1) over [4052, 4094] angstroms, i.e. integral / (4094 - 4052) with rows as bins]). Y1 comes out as 0.0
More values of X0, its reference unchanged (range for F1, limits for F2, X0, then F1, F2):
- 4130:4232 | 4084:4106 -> 0.91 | 1.01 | 1.11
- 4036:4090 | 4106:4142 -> 0.97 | 1.01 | 1.04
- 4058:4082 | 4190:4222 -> 1.05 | 1.02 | 0.98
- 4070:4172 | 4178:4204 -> 1.04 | 1.05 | 1.01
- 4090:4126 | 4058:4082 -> 1.07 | 1.10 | 1.02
